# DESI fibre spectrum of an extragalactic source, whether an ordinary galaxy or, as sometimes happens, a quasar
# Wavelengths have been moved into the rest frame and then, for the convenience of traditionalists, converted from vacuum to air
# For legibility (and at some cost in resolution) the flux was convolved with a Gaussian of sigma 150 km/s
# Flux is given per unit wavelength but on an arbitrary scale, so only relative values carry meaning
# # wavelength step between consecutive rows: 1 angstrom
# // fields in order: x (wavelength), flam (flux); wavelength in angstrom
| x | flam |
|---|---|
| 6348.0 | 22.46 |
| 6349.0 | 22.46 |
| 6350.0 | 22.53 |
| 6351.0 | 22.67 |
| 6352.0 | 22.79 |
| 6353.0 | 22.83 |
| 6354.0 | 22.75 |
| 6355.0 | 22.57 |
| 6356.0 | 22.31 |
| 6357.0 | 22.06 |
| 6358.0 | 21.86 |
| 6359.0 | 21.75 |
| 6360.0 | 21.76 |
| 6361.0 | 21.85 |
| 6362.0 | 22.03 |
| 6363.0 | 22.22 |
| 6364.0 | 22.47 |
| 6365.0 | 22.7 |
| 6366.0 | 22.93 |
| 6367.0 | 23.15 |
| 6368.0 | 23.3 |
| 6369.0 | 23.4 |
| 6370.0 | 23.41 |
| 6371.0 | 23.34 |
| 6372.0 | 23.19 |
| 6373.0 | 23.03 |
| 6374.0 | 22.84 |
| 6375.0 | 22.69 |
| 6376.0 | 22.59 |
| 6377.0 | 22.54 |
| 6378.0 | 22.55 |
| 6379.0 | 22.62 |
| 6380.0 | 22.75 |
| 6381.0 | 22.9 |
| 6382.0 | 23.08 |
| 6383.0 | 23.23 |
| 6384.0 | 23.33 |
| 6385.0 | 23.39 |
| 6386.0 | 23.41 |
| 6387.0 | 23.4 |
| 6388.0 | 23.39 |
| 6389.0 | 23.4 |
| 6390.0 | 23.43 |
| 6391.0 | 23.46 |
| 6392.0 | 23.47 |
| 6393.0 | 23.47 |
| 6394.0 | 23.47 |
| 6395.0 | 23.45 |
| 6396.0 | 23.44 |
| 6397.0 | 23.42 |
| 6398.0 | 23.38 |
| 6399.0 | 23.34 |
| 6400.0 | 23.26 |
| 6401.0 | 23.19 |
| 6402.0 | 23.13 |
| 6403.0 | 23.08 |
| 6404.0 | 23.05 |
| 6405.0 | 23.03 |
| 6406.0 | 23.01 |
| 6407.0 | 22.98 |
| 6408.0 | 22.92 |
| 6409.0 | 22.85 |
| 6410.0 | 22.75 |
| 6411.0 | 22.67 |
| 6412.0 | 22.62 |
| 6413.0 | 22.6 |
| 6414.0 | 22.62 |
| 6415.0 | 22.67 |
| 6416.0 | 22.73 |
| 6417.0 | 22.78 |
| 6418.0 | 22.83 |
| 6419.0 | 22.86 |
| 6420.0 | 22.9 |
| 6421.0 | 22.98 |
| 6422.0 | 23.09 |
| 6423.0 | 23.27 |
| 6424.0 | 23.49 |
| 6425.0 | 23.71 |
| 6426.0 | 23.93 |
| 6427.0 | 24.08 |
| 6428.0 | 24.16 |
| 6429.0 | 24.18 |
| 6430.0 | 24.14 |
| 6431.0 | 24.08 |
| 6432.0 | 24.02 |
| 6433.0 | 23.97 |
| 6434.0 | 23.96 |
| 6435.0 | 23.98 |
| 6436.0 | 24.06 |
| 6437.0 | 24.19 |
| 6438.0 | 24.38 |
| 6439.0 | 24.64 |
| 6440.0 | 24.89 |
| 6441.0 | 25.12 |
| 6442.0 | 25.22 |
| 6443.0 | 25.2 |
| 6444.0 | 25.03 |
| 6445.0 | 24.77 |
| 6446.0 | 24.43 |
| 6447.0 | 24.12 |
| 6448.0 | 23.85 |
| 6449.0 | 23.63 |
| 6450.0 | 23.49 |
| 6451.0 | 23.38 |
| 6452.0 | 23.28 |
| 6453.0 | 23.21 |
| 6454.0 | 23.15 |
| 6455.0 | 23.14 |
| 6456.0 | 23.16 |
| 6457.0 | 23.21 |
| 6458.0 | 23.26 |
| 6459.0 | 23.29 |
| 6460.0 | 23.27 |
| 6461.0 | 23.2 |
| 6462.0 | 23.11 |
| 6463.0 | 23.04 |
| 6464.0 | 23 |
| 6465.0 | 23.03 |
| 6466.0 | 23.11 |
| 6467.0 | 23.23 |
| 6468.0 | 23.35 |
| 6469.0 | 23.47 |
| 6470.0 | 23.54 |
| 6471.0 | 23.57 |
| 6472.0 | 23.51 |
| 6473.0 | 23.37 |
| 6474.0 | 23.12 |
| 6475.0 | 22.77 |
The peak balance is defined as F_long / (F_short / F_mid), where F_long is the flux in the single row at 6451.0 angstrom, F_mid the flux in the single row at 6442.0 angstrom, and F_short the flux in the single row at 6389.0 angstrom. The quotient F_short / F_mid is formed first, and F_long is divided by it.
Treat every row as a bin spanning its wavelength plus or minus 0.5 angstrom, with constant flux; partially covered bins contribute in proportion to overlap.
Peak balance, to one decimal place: 25.2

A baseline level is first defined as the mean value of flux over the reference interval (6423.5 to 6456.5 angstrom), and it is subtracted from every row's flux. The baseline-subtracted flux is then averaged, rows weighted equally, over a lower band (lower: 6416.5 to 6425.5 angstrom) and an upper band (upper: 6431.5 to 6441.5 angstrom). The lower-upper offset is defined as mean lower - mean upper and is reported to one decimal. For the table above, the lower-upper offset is -1.2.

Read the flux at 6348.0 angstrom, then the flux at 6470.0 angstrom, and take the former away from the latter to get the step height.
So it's 1.1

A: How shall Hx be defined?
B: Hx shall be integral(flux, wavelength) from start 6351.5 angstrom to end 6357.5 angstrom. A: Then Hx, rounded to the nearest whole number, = 135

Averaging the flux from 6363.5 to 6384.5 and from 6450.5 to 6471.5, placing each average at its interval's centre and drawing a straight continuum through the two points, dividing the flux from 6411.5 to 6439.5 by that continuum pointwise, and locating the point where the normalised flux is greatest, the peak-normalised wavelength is 6439.0 angstrom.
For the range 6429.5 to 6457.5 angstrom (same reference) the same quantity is 6442.0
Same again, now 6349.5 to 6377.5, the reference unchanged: 6370.0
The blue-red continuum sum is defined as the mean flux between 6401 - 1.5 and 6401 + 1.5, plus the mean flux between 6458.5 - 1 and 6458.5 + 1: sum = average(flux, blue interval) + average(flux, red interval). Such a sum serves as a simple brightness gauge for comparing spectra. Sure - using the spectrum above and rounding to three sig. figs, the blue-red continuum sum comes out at 46.5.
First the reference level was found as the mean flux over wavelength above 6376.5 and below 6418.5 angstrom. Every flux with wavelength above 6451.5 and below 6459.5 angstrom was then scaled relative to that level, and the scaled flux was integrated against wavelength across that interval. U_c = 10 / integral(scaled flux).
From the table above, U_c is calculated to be 1.2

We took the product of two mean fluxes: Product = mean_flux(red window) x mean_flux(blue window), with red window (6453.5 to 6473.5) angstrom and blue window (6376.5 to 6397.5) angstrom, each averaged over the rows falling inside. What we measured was 540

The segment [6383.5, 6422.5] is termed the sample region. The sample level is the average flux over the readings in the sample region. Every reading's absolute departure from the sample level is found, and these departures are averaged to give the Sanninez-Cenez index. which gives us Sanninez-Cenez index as 0.265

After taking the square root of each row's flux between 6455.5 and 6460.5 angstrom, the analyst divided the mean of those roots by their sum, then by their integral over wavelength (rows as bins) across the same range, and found 0.008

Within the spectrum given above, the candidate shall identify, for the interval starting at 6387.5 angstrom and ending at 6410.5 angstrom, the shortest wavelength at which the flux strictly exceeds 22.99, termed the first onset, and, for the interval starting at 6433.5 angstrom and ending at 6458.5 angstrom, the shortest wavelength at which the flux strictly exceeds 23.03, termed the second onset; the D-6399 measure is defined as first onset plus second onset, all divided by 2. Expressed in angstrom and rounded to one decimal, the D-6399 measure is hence 6411.0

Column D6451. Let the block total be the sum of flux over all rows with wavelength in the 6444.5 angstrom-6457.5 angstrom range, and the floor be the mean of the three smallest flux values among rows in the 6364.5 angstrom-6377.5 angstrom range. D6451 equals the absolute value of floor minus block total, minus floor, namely 262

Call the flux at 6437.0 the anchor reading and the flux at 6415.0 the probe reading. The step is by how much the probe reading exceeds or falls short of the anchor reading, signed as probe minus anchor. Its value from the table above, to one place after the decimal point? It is -1.5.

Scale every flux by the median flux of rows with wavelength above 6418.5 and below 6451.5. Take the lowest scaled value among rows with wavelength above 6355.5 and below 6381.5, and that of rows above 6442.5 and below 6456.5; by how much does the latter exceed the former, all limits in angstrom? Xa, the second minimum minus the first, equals 0.058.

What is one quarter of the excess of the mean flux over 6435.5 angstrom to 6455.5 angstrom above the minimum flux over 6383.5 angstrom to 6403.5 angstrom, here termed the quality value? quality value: 0.27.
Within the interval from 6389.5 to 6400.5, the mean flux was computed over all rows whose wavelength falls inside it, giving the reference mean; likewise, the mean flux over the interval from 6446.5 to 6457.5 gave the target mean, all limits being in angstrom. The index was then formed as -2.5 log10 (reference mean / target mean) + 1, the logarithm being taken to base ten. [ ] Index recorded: 1.000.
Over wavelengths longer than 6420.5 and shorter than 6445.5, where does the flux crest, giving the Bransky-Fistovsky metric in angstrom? 6442.0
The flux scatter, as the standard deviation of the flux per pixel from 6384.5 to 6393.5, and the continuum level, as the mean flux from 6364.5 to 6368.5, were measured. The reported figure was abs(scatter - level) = 22.99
